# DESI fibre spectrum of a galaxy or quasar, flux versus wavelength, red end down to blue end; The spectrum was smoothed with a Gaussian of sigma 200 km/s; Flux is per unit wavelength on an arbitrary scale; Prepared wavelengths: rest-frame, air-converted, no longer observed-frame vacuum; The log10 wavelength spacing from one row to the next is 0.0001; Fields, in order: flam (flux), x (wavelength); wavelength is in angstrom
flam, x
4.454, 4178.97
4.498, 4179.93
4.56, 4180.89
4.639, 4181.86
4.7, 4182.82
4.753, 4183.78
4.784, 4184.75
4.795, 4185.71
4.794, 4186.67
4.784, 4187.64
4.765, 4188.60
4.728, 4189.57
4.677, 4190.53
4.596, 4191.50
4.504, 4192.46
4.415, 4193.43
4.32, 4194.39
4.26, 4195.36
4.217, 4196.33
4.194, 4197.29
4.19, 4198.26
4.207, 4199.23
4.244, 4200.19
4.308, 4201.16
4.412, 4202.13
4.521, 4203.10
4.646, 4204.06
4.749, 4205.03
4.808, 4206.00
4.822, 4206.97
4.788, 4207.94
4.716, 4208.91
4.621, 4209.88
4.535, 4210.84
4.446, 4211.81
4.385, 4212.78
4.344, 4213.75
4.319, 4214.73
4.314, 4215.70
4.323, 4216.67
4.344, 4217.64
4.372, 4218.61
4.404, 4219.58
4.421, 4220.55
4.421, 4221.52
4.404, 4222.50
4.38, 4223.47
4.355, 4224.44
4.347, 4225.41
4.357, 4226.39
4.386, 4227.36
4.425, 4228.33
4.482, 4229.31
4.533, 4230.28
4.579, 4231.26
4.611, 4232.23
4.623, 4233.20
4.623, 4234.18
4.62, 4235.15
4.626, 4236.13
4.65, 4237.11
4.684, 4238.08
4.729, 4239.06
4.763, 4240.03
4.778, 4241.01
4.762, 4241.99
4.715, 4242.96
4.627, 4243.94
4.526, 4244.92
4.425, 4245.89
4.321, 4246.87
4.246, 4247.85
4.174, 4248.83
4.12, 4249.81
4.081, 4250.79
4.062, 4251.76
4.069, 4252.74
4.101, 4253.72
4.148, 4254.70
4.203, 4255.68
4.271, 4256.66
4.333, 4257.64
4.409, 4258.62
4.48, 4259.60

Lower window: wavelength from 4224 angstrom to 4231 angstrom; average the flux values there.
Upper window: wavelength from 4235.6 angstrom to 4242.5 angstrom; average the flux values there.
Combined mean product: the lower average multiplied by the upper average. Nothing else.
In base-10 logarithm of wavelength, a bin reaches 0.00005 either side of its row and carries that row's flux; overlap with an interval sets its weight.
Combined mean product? 20.8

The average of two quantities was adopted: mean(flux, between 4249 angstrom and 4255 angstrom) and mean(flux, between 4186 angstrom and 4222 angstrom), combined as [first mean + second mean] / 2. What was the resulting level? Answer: 4.29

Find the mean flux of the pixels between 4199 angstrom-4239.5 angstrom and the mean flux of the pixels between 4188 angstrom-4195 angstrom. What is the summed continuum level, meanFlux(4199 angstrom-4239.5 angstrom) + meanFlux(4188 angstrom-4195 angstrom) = 9.07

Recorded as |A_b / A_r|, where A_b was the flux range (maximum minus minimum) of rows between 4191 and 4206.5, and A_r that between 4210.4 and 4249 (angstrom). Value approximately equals 1.0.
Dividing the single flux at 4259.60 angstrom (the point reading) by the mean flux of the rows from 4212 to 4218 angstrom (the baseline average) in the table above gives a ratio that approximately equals 1.03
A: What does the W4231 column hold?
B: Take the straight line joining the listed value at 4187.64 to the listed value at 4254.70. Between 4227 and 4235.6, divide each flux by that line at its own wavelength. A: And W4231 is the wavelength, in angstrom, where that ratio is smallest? 4227.36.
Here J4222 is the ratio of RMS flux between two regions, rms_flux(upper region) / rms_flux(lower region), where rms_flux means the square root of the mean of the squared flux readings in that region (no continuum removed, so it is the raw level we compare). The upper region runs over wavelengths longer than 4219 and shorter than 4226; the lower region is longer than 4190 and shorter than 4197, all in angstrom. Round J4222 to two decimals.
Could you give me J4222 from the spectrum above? 0.99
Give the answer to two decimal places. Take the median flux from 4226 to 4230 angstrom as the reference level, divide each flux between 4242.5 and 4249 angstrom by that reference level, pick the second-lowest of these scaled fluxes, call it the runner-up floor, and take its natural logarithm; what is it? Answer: -0.04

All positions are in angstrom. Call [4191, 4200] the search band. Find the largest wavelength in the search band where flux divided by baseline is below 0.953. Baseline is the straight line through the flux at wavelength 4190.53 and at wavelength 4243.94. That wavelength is 4199.23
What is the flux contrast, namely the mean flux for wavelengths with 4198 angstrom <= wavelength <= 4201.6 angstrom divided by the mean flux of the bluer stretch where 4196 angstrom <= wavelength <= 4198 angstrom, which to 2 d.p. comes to 1.01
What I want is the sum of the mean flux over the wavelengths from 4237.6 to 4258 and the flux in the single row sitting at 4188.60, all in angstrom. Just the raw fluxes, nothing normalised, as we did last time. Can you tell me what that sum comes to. 9.2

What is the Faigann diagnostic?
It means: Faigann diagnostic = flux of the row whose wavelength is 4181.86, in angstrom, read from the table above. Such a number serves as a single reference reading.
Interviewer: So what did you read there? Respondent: 4.639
